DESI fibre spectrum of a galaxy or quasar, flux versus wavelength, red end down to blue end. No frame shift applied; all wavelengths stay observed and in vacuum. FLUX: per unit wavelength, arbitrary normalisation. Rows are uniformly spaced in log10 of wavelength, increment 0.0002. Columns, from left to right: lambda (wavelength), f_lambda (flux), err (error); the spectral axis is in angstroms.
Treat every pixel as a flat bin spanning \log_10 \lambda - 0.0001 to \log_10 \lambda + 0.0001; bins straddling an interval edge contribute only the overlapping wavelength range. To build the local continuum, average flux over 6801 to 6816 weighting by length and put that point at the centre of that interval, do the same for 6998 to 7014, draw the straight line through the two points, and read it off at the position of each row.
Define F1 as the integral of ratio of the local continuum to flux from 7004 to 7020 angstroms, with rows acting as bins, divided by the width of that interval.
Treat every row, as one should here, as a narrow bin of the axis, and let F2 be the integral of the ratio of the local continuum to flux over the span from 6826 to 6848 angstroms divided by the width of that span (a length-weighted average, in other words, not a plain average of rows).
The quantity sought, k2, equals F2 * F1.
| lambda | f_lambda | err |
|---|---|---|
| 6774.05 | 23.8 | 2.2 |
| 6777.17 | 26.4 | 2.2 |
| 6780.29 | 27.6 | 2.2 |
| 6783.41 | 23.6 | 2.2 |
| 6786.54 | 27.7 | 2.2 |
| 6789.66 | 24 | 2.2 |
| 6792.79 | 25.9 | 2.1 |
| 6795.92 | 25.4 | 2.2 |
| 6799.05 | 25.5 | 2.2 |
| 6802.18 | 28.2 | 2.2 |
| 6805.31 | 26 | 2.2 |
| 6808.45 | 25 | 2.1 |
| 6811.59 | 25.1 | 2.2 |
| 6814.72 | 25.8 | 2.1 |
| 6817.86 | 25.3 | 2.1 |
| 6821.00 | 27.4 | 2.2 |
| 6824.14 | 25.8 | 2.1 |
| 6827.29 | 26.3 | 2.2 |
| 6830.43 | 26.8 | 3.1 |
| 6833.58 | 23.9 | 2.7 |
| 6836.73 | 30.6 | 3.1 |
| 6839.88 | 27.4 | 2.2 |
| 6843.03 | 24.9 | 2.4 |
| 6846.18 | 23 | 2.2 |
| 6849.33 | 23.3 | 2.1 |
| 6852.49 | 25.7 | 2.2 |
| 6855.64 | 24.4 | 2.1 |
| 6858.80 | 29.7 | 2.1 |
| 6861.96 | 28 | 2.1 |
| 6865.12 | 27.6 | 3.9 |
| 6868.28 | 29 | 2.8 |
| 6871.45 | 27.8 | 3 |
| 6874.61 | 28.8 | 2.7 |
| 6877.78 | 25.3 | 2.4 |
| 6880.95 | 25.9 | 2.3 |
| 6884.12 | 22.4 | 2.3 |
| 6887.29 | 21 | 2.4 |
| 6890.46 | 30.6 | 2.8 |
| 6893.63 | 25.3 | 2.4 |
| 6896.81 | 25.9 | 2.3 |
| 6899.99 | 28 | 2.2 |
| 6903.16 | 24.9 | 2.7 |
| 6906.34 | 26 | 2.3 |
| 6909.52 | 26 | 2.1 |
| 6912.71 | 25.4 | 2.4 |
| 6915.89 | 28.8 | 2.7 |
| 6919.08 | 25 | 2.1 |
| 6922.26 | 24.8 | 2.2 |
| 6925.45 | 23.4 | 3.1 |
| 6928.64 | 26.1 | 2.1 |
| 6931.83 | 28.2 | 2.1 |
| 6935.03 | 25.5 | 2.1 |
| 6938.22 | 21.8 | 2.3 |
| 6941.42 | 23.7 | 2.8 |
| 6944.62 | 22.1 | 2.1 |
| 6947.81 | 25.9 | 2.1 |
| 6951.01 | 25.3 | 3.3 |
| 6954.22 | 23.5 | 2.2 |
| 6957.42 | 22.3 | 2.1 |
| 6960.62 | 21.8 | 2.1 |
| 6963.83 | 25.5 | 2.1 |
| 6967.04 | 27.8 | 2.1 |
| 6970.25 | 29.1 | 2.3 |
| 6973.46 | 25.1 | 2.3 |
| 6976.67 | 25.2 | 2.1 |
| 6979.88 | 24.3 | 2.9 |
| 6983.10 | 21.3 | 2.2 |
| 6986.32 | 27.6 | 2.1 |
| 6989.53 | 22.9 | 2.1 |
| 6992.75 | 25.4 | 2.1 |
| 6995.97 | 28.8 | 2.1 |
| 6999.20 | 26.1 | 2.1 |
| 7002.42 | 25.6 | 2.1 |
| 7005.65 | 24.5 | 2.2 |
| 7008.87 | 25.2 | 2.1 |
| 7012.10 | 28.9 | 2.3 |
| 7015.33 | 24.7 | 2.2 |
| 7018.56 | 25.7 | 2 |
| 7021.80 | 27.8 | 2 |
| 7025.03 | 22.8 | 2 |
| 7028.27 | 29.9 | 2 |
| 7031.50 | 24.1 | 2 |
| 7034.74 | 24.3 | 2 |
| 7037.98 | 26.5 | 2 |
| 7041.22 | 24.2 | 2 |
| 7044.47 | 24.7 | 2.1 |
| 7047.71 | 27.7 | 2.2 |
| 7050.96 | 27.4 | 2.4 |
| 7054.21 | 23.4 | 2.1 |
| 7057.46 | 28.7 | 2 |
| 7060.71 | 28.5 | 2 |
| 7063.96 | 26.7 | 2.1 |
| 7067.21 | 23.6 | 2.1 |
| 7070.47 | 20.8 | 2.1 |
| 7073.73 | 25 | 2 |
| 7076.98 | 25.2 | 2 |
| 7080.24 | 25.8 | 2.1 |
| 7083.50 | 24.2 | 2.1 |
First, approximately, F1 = 1.01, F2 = 1.00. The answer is 1.02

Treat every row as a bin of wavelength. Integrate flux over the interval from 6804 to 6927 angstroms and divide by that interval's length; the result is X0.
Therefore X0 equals 26.1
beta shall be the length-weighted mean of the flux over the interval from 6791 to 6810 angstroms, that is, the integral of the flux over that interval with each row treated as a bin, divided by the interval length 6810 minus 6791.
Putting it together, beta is 26.0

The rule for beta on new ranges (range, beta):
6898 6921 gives 26.3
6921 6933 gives 25.6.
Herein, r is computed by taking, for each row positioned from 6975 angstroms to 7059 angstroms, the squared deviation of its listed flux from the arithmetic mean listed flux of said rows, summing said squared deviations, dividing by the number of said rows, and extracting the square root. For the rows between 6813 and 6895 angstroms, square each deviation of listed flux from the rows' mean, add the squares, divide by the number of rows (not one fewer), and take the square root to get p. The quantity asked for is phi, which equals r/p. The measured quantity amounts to 0.88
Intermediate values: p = 2.40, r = 2.11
